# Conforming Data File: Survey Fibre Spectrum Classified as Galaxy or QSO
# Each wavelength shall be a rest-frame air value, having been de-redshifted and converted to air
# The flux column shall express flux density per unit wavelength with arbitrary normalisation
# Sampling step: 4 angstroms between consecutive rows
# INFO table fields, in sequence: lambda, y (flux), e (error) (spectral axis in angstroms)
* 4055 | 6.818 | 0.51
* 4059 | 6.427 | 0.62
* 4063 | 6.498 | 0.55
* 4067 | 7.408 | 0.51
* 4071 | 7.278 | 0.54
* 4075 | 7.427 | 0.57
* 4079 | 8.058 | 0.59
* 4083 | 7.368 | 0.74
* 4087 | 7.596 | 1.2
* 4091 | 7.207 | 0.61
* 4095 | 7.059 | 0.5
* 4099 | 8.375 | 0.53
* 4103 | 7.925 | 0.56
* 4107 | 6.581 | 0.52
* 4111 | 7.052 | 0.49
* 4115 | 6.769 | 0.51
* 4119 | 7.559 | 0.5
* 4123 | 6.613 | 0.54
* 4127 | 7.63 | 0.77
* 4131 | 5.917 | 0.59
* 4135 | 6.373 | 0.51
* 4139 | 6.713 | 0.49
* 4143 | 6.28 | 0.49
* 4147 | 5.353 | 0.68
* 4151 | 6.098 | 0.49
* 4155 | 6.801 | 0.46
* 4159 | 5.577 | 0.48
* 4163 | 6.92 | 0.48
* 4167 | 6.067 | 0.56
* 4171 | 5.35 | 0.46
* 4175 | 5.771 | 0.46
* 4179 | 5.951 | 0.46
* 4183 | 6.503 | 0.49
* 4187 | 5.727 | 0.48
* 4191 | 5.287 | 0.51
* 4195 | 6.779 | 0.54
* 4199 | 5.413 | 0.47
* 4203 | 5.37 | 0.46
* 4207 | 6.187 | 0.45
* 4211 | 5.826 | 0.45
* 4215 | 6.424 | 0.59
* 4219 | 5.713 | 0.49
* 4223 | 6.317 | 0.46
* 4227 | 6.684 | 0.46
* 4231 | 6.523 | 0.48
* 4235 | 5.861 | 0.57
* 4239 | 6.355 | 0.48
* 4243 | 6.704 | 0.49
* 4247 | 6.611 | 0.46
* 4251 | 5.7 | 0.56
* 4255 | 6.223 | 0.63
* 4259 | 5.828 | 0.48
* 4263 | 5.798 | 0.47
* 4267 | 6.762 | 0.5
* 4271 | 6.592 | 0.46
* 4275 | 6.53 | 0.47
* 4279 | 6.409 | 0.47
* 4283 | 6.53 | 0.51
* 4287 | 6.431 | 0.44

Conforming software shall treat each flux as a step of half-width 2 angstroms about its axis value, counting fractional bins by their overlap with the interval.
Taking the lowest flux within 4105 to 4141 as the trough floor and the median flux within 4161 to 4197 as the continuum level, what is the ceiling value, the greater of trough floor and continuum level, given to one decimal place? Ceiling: 6.0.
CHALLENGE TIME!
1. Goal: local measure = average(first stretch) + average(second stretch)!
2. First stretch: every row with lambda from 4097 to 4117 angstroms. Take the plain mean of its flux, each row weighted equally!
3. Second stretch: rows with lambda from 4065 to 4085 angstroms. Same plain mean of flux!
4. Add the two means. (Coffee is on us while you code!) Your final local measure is 14.8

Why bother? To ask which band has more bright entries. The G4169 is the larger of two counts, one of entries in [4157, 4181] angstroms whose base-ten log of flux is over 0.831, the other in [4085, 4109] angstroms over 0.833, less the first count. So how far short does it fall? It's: 4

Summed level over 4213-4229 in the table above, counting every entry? 25.1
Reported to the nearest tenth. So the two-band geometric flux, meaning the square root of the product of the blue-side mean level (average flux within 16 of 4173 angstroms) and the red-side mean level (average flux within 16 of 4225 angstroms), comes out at 6.1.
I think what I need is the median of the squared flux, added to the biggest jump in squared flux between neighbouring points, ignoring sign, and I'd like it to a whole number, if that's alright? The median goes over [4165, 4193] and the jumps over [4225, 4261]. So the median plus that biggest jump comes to 45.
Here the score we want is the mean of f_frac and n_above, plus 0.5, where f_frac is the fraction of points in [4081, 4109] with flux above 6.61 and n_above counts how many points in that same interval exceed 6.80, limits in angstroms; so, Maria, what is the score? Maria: 3.9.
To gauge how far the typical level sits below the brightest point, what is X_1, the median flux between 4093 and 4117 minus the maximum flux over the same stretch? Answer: -1.32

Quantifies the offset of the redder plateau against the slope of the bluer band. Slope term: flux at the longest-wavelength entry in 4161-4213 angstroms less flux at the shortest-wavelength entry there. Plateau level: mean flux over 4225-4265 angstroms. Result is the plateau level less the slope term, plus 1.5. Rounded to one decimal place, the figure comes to 8.8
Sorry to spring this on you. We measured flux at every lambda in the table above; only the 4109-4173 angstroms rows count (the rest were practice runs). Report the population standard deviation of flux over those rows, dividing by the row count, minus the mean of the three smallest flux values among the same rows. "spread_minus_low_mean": -4.8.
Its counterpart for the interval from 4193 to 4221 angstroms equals -5.0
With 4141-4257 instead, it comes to -4.8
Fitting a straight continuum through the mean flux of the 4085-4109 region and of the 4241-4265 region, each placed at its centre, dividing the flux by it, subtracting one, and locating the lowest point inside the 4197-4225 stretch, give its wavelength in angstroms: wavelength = 4203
